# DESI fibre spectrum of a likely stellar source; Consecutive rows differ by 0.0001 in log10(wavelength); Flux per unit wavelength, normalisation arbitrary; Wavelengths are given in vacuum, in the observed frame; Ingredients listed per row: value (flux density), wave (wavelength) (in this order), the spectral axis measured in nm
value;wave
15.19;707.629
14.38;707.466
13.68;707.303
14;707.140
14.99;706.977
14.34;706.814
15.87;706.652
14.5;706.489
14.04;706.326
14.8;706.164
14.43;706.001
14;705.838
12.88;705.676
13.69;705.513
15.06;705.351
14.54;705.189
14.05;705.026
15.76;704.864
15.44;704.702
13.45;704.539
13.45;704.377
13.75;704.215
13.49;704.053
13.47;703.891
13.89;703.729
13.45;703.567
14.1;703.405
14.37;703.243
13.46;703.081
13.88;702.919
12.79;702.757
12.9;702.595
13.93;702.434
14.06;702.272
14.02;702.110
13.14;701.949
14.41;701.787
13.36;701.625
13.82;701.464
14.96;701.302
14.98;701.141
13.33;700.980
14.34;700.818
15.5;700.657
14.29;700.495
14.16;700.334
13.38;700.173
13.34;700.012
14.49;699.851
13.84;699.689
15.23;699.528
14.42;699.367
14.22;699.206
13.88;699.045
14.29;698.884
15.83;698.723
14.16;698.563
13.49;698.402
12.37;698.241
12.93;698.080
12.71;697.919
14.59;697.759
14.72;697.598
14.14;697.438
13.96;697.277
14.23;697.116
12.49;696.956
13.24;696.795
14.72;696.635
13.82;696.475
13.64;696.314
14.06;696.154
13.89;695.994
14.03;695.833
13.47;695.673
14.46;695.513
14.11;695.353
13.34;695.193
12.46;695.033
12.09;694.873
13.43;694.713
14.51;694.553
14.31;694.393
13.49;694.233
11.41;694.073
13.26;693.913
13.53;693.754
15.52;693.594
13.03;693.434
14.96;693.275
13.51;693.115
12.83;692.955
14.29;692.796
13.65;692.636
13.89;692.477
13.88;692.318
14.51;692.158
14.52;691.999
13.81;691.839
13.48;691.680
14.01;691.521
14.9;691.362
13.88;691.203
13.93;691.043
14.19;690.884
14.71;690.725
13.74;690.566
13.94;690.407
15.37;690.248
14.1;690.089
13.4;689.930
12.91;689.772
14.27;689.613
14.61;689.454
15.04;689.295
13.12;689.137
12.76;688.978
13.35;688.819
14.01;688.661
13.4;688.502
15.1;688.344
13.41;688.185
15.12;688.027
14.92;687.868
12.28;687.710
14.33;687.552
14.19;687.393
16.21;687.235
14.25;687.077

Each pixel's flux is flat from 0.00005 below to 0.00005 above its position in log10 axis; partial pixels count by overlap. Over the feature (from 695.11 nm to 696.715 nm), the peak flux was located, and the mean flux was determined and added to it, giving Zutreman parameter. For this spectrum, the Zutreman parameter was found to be 28.7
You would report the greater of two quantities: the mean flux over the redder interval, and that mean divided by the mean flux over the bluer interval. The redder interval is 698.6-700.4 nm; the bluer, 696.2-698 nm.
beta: 14.3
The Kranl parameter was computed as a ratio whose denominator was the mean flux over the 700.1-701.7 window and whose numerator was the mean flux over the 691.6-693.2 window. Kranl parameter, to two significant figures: 0.97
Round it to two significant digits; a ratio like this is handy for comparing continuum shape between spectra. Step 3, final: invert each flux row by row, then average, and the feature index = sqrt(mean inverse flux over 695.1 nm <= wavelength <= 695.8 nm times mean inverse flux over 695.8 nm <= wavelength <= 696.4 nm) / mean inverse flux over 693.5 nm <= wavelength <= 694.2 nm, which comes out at 0.96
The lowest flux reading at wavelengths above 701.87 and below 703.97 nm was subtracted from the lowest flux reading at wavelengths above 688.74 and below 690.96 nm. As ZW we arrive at 0.0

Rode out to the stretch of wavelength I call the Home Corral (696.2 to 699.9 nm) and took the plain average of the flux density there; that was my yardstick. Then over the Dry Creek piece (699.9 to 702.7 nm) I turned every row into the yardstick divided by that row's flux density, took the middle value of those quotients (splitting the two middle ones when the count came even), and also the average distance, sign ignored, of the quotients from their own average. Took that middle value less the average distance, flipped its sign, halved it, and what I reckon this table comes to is -0.478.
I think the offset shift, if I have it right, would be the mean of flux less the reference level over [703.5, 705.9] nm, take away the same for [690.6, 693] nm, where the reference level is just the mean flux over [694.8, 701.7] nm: 0.0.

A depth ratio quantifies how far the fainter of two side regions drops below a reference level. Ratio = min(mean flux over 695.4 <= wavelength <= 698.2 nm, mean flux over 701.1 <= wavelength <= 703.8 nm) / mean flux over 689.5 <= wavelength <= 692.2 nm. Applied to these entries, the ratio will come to 0.98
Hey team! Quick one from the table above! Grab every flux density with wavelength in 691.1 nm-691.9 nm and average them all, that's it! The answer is 14.0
